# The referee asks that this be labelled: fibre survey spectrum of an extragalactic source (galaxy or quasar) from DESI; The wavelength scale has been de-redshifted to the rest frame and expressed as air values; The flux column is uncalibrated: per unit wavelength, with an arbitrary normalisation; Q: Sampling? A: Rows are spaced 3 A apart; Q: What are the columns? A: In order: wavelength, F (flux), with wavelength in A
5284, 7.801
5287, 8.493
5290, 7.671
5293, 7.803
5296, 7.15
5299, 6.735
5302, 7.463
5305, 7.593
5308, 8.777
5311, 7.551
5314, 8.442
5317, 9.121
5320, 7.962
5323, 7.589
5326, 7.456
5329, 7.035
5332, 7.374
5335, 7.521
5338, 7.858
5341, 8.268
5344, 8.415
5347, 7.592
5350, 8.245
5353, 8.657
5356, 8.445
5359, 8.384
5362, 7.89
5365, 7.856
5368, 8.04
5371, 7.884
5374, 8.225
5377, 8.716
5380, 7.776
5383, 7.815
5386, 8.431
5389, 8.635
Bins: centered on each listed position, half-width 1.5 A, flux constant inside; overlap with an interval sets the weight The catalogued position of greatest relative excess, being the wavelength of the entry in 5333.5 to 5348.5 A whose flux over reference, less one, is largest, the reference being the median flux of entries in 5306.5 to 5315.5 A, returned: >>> 5344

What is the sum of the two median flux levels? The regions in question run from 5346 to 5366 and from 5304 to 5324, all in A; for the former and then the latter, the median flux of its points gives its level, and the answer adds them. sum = 16.2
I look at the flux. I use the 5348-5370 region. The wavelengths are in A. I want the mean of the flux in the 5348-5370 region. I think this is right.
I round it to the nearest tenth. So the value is 8.2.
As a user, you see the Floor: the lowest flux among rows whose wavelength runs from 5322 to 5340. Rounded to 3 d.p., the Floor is 7.035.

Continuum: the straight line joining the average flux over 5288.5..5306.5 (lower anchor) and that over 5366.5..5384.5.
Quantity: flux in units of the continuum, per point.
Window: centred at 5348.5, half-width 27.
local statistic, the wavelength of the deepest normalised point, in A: 5329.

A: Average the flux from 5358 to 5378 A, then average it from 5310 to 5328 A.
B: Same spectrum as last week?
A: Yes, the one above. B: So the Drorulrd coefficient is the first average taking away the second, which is 0.1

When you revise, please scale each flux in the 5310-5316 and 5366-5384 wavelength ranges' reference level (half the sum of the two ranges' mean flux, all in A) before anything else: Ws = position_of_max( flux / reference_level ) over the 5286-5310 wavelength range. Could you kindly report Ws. 5308 A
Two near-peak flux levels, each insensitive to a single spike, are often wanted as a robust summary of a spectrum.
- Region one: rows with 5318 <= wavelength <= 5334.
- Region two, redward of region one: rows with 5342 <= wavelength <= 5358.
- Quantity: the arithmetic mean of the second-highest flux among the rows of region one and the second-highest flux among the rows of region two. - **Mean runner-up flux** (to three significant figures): 8.02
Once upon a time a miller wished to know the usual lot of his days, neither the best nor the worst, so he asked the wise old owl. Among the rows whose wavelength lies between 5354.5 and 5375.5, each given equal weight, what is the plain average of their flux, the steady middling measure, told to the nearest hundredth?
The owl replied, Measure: 8.10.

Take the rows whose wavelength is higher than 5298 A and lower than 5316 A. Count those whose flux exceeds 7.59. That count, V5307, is 3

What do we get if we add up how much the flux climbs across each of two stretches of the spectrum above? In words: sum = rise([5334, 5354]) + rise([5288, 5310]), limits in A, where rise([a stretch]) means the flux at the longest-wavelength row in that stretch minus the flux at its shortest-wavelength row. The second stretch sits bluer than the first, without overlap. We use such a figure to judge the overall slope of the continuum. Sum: 2.2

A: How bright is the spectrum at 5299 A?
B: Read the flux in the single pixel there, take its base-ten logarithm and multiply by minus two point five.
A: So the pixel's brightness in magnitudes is -2.07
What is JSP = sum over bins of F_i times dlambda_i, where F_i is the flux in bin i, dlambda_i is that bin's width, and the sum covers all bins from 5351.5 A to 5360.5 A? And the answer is 76.5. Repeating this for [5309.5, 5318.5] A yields 75.3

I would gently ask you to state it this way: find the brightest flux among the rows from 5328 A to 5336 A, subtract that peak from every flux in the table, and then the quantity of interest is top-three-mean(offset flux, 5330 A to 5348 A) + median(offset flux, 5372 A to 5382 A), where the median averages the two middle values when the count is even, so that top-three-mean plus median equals 1.36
